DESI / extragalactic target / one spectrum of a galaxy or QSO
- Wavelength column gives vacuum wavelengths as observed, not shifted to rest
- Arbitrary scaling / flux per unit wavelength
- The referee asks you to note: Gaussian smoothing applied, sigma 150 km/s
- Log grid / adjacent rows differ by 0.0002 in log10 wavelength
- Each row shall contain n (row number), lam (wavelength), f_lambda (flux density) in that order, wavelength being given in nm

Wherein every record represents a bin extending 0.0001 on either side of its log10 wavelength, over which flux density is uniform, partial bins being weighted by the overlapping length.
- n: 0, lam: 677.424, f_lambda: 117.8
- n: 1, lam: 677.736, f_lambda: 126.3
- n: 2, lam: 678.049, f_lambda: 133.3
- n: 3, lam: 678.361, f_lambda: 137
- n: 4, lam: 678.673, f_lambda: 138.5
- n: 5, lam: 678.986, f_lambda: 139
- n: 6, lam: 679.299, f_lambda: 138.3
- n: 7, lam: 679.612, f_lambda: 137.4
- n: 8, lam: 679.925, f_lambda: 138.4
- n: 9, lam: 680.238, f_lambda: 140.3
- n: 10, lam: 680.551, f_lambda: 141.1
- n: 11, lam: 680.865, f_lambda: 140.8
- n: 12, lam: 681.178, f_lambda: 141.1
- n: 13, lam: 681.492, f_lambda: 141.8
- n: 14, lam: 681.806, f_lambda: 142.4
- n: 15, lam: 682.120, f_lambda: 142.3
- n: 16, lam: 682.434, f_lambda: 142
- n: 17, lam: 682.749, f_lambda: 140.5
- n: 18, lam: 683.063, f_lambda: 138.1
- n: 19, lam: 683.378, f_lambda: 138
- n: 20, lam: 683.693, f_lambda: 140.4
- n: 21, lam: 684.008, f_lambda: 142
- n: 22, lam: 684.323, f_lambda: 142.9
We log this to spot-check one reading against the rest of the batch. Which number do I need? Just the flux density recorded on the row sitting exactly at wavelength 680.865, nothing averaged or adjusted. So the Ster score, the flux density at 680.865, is 140.8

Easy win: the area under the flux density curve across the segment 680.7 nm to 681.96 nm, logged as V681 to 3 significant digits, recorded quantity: 178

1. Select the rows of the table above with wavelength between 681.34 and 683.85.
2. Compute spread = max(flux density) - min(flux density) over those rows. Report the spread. 4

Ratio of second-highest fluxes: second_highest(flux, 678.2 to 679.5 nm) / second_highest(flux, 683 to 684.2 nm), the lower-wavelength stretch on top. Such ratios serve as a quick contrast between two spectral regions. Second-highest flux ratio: 0.986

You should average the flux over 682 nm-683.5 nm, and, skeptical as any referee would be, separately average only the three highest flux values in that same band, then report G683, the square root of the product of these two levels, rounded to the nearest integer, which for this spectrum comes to 141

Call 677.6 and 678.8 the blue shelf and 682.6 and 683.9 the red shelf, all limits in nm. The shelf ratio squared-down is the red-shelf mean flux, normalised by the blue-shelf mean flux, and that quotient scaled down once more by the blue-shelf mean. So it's 0.0078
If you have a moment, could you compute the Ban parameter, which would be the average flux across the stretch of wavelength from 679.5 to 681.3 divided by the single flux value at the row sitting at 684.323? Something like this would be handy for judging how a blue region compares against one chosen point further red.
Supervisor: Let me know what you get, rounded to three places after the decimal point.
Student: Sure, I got 0.979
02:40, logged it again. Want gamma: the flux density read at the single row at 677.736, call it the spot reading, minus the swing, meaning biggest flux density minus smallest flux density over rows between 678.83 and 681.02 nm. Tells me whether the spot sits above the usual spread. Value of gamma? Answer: 123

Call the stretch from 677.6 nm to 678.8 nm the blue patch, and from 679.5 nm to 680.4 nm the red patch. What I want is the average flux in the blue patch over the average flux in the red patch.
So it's 0.96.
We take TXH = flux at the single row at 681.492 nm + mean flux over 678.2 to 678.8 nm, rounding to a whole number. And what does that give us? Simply 280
